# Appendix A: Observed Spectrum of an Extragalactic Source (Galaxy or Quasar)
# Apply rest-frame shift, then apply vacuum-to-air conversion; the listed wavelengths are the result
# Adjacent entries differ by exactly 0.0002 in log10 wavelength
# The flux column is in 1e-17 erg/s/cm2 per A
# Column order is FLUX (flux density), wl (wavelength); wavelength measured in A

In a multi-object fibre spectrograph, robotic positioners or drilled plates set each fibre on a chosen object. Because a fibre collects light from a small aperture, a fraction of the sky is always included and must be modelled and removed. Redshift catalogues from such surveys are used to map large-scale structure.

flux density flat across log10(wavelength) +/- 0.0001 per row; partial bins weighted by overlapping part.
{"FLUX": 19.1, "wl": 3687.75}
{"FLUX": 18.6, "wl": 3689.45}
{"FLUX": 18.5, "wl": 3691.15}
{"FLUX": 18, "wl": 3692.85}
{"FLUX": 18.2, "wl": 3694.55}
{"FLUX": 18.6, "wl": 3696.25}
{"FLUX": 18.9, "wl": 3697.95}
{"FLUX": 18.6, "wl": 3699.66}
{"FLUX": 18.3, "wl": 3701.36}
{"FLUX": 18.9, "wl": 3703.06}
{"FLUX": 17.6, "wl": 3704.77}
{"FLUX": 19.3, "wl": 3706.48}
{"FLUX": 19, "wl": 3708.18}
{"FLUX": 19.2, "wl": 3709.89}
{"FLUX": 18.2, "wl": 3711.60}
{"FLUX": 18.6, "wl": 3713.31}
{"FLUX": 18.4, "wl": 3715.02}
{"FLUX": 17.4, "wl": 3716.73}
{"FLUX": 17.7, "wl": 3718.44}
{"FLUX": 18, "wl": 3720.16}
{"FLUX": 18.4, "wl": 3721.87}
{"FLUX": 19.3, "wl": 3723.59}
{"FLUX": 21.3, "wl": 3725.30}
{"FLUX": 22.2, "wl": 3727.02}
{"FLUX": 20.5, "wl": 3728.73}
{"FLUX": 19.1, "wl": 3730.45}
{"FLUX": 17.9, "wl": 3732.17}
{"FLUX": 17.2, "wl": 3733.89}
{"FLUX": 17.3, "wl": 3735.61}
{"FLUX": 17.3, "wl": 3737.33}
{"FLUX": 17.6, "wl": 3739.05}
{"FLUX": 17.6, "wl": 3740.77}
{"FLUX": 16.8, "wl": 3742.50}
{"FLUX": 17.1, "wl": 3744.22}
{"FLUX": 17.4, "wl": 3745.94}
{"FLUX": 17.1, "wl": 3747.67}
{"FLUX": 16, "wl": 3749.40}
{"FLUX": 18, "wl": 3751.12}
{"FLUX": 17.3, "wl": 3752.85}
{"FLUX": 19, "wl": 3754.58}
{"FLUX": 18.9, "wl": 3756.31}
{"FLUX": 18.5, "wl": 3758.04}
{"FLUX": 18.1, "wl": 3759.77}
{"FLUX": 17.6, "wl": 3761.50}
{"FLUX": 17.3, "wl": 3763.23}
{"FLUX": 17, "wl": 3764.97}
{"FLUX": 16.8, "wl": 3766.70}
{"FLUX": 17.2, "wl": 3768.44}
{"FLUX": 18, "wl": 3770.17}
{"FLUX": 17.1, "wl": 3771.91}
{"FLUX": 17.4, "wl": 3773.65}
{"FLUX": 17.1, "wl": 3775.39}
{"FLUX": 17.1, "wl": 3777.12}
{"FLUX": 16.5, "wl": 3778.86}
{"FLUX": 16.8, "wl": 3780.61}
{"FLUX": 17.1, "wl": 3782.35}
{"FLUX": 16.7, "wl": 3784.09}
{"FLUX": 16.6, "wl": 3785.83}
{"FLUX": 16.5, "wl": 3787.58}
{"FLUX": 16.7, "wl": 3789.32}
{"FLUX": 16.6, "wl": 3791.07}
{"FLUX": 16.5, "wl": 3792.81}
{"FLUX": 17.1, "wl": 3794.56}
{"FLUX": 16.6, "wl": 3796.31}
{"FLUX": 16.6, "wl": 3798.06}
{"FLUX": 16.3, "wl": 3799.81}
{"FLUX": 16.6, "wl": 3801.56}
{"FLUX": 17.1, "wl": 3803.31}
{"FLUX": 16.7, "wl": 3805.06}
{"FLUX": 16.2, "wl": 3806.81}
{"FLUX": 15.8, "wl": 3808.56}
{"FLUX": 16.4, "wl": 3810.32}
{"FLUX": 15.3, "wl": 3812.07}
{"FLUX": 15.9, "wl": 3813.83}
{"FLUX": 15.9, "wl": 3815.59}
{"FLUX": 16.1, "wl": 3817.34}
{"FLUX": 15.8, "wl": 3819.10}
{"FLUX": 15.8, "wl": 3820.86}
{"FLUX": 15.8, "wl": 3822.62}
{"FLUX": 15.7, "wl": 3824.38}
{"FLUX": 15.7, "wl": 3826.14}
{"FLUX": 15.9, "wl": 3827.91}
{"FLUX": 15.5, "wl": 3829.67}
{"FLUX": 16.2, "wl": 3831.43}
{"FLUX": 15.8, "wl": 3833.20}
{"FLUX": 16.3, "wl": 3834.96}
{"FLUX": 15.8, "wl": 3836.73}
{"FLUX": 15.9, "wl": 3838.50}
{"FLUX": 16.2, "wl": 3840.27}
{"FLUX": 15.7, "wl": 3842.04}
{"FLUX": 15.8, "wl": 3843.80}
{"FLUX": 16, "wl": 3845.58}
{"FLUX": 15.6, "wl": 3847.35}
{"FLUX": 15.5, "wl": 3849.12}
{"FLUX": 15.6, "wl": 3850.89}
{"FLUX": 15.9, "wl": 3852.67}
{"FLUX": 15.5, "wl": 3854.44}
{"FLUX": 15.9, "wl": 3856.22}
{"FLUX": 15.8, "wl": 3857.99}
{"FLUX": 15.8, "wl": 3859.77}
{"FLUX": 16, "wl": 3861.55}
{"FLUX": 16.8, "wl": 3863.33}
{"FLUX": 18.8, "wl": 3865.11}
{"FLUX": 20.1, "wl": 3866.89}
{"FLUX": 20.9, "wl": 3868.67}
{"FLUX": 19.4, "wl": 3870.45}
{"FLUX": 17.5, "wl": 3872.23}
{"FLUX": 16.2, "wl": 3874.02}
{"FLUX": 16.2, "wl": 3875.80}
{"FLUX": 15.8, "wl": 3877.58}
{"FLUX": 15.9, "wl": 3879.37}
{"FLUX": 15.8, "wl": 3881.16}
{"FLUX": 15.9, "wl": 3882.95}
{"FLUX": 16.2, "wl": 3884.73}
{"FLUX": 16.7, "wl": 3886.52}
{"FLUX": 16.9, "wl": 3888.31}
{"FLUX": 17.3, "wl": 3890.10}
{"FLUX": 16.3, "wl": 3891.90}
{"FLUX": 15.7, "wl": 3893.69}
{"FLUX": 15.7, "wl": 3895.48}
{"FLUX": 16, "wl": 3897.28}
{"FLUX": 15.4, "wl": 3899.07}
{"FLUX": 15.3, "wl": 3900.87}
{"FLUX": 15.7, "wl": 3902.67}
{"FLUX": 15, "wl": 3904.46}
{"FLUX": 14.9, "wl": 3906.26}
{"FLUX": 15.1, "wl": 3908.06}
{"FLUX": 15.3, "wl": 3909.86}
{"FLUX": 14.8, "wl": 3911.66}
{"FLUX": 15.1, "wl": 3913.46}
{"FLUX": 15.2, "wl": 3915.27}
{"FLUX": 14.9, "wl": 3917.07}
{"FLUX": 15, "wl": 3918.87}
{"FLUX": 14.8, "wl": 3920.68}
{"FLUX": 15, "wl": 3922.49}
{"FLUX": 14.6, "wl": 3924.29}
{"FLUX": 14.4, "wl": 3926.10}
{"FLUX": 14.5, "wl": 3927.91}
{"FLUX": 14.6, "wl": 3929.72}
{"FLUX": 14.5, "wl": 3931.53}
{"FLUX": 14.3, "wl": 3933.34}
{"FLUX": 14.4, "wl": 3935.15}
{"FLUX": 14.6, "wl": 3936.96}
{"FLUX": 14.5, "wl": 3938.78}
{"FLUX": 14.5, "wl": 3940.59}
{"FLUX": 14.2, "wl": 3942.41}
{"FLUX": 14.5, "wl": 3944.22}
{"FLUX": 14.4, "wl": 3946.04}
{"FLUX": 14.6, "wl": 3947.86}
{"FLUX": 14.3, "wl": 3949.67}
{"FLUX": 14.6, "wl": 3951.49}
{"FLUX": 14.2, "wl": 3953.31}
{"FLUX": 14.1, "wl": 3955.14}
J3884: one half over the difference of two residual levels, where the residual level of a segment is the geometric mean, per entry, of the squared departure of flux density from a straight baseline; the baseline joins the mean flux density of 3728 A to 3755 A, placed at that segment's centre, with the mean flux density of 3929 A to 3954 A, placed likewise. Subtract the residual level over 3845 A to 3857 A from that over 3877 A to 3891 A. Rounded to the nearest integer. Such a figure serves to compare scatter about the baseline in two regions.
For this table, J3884 1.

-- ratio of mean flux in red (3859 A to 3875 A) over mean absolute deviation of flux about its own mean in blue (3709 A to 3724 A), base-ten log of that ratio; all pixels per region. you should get 1.6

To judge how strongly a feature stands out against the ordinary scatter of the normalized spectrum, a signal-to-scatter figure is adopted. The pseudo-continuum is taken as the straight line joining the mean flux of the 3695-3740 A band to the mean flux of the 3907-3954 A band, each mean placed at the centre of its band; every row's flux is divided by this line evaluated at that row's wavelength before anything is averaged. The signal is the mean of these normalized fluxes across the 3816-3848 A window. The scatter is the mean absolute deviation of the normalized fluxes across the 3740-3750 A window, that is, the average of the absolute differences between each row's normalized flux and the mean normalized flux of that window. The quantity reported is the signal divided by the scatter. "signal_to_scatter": 45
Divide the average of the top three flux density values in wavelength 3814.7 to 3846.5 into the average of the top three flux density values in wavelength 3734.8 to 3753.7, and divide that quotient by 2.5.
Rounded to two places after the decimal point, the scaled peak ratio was 0.44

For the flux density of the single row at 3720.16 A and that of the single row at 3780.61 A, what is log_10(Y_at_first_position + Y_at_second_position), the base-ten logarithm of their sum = 1.54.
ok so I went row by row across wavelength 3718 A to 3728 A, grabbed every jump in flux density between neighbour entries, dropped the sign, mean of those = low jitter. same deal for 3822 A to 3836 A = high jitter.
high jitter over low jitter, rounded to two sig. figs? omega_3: 0.37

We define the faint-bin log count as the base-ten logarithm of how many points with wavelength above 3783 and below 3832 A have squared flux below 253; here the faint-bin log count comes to 1.0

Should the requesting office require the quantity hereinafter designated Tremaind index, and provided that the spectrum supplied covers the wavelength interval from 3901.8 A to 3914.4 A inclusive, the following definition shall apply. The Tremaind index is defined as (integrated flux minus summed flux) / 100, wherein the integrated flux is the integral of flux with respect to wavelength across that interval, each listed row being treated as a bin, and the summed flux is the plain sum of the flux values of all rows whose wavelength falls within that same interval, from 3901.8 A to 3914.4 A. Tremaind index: 0.847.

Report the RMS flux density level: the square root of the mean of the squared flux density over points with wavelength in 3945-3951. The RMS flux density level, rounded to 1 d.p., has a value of 14.4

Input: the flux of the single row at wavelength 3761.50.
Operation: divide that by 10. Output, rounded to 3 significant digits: 1.76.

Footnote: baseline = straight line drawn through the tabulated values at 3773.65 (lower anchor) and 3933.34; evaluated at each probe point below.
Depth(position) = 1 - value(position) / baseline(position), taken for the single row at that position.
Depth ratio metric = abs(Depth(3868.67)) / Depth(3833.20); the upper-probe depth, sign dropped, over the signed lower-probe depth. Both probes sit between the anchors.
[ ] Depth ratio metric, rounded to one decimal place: 12.6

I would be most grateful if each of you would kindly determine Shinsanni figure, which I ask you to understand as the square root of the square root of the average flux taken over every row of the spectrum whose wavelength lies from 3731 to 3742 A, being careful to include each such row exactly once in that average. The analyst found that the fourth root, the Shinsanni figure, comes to 2.045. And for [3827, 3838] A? 1.997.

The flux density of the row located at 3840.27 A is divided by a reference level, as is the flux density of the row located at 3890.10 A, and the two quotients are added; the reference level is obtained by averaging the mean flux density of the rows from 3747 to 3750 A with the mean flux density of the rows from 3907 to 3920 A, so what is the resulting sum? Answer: 2.12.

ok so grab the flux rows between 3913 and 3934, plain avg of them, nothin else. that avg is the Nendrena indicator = 14.7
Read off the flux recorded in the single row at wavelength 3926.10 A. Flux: 14.4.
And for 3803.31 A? 17.1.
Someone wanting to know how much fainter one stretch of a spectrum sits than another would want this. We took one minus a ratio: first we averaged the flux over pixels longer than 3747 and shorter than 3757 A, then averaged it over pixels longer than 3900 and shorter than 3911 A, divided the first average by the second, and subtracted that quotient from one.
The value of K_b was -0.16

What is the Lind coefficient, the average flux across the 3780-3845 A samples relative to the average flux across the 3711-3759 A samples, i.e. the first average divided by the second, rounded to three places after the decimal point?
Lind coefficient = 0.890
